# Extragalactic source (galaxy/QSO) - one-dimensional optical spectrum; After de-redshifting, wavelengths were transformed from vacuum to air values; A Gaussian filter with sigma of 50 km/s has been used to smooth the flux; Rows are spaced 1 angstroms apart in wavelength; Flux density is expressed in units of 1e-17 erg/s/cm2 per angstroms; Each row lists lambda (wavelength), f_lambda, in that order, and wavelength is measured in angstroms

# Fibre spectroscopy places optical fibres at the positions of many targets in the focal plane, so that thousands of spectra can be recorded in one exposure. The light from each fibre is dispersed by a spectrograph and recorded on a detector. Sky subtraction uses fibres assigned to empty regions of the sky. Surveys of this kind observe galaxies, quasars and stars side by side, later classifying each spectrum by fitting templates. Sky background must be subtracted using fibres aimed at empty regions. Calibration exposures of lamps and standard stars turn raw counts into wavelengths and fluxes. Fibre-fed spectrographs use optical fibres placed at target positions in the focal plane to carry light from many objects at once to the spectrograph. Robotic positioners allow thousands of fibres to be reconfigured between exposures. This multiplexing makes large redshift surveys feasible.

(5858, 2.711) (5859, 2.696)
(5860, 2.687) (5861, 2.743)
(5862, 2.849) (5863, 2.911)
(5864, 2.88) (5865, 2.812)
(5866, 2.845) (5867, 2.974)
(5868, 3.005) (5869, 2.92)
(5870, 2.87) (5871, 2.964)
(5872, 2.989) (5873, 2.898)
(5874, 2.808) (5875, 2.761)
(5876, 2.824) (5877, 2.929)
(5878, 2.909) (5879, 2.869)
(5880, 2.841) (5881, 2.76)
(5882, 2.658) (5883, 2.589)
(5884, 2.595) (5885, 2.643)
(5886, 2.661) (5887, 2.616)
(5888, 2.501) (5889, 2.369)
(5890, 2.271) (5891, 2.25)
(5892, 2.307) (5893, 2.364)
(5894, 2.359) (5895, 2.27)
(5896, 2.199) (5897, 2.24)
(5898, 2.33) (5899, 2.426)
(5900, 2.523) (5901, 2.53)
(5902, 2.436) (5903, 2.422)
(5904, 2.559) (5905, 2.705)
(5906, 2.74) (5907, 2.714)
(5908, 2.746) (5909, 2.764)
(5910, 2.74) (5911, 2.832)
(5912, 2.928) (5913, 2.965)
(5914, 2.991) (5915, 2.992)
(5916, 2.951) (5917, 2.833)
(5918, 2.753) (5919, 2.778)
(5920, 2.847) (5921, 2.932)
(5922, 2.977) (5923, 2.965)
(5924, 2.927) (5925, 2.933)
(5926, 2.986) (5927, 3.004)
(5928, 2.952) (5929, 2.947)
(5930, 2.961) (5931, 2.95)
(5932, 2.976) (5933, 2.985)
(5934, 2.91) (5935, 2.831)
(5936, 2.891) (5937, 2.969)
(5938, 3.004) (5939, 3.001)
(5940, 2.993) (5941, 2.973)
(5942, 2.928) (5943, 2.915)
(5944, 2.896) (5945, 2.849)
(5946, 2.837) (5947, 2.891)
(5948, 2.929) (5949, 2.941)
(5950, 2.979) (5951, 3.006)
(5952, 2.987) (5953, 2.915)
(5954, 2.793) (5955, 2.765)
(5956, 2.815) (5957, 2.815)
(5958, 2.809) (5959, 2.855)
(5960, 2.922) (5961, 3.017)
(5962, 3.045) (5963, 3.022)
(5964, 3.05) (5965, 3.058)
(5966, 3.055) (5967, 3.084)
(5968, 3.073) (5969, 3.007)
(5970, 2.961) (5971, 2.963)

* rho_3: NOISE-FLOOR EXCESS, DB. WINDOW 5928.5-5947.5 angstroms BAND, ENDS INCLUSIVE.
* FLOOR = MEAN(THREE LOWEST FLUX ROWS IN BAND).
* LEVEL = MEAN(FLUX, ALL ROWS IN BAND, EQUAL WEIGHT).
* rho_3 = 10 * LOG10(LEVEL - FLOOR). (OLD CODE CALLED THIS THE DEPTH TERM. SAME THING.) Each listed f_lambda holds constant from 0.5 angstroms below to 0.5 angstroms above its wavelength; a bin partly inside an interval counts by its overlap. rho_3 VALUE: -10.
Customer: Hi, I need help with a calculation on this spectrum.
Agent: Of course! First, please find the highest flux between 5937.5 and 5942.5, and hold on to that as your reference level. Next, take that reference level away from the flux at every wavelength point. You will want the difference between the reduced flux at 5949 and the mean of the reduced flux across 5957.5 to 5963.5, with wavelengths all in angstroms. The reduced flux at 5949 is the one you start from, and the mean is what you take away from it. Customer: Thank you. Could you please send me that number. 0.00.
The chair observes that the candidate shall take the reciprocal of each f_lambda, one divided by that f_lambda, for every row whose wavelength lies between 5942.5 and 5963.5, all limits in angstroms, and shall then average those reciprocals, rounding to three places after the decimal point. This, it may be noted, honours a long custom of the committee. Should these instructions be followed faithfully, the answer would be 0.345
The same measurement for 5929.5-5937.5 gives 0.341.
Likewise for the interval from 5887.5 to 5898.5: 0.433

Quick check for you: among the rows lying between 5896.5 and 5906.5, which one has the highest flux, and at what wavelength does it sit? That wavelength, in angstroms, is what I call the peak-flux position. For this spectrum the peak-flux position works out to 5906 angstroms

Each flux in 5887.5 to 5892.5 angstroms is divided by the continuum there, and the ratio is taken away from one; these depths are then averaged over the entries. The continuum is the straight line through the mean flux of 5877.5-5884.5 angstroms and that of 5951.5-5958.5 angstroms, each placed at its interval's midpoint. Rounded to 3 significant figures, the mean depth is 0.152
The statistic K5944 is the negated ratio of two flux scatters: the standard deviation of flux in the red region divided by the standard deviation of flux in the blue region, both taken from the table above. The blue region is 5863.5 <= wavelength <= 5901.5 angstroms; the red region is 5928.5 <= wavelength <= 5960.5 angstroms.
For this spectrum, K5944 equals -0.27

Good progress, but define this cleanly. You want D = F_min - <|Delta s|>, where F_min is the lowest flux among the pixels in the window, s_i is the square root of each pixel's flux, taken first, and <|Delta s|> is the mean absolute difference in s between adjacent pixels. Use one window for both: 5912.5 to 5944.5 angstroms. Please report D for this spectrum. 2.74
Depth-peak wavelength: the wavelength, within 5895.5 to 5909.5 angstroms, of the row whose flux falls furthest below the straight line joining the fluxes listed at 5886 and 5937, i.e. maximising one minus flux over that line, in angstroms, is 5896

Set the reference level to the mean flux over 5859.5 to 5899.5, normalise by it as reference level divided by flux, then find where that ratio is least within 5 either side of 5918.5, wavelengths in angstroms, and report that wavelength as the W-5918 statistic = 5915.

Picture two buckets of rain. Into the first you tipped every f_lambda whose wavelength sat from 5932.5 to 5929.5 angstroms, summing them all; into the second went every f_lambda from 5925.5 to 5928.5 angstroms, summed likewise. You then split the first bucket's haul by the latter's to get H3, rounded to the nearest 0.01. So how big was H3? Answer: 0.99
